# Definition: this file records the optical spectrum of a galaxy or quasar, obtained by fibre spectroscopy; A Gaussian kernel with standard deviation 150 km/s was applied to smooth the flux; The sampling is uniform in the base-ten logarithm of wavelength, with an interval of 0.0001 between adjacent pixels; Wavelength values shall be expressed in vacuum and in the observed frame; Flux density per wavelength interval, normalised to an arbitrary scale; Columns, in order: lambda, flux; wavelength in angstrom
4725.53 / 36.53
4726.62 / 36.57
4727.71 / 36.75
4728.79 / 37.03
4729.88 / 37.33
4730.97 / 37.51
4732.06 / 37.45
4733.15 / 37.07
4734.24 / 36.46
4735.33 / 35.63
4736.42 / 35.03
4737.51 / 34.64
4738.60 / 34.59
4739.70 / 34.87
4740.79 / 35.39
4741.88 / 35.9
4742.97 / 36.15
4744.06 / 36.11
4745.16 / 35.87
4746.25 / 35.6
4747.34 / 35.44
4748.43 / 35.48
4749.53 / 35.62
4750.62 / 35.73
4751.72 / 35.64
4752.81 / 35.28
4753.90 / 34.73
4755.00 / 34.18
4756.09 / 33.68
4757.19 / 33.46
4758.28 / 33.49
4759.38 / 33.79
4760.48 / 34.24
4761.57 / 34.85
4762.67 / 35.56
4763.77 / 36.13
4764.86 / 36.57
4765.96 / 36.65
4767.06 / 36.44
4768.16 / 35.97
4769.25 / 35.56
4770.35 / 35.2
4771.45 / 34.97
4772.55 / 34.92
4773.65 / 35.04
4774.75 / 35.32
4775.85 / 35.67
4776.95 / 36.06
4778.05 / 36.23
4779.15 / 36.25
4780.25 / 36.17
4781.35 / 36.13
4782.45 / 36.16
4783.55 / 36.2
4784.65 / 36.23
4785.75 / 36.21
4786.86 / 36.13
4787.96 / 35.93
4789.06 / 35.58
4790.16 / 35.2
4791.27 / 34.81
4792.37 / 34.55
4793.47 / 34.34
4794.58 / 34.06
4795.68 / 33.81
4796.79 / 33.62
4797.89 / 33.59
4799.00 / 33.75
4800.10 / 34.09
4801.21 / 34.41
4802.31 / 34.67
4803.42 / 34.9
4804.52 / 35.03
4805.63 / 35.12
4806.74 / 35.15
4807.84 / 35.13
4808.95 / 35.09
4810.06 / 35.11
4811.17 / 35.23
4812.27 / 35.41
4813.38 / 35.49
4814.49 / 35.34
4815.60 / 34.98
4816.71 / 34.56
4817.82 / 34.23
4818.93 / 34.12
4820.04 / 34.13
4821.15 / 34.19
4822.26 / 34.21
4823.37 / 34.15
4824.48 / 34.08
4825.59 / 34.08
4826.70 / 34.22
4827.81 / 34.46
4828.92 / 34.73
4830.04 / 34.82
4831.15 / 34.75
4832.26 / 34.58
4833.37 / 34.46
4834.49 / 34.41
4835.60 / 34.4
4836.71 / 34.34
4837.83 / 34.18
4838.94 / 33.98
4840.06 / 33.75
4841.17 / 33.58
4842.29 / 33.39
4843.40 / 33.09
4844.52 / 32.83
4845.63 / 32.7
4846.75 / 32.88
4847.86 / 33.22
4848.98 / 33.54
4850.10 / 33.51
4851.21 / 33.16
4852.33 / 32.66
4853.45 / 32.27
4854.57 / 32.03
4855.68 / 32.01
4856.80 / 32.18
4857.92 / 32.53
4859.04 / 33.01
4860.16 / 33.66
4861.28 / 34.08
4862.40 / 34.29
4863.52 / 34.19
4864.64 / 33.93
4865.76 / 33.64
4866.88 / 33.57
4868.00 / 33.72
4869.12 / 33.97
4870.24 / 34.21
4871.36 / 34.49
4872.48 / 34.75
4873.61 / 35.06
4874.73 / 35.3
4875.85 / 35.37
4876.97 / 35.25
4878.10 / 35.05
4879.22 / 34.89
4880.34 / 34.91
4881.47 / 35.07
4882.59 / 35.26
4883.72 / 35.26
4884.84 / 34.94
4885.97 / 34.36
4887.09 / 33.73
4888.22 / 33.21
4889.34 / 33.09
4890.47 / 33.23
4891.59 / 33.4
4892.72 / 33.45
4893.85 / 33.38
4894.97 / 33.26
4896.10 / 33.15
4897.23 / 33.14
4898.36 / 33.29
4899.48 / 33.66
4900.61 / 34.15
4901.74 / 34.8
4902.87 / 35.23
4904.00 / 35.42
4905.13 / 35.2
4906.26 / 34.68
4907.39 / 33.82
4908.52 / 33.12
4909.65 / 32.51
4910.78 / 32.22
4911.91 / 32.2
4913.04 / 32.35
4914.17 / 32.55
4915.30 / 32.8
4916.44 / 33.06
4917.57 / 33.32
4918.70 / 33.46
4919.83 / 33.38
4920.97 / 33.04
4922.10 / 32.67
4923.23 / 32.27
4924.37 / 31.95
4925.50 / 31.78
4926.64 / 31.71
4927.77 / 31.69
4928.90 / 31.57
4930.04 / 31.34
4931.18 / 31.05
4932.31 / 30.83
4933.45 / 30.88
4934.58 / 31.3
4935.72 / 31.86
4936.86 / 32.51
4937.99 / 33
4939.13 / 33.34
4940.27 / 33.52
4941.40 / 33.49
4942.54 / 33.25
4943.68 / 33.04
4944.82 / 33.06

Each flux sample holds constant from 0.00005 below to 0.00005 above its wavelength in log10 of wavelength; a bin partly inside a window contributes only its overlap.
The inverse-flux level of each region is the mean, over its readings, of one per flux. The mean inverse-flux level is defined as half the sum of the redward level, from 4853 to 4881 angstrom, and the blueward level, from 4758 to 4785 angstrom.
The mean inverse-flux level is 0.0288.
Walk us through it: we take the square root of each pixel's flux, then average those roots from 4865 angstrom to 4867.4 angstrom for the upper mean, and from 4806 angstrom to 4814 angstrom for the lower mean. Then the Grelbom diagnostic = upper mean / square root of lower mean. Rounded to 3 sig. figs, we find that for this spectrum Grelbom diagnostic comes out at 2.38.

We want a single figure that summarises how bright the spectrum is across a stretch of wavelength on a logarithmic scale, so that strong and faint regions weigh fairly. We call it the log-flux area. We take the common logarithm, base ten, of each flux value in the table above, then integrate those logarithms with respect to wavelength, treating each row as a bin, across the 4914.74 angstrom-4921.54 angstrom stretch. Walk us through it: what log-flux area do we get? 10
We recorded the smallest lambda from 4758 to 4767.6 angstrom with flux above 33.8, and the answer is 4760.48 angstrom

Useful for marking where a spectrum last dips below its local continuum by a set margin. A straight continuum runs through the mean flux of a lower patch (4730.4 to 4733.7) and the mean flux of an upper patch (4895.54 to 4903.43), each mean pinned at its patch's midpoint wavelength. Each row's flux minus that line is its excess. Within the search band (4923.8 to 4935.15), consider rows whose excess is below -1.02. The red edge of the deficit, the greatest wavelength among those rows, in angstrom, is 4934.58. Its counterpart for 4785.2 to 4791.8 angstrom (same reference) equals 4791.27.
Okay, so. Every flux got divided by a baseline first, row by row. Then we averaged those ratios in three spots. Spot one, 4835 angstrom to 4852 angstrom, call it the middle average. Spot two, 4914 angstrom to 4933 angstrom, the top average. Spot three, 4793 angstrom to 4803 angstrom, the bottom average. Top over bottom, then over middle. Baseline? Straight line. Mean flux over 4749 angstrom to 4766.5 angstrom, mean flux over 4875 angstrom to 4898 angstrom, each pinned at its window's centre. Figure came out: 0.997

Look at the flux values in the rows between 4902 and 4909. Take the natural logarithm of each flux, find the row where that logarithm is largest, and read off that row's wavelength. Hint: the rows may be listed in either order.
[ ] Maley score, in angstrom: 4904.00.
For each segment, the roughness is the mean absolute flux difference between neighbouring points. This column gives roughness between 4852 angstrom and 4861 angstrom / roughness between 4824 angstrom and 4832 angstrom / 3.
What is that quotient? 0.8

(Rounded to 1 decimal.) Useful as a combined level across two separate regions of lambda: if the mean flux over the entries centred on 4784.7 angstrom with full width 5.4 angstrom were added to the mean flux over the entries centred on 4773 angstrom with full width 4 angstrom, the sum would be 71.2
